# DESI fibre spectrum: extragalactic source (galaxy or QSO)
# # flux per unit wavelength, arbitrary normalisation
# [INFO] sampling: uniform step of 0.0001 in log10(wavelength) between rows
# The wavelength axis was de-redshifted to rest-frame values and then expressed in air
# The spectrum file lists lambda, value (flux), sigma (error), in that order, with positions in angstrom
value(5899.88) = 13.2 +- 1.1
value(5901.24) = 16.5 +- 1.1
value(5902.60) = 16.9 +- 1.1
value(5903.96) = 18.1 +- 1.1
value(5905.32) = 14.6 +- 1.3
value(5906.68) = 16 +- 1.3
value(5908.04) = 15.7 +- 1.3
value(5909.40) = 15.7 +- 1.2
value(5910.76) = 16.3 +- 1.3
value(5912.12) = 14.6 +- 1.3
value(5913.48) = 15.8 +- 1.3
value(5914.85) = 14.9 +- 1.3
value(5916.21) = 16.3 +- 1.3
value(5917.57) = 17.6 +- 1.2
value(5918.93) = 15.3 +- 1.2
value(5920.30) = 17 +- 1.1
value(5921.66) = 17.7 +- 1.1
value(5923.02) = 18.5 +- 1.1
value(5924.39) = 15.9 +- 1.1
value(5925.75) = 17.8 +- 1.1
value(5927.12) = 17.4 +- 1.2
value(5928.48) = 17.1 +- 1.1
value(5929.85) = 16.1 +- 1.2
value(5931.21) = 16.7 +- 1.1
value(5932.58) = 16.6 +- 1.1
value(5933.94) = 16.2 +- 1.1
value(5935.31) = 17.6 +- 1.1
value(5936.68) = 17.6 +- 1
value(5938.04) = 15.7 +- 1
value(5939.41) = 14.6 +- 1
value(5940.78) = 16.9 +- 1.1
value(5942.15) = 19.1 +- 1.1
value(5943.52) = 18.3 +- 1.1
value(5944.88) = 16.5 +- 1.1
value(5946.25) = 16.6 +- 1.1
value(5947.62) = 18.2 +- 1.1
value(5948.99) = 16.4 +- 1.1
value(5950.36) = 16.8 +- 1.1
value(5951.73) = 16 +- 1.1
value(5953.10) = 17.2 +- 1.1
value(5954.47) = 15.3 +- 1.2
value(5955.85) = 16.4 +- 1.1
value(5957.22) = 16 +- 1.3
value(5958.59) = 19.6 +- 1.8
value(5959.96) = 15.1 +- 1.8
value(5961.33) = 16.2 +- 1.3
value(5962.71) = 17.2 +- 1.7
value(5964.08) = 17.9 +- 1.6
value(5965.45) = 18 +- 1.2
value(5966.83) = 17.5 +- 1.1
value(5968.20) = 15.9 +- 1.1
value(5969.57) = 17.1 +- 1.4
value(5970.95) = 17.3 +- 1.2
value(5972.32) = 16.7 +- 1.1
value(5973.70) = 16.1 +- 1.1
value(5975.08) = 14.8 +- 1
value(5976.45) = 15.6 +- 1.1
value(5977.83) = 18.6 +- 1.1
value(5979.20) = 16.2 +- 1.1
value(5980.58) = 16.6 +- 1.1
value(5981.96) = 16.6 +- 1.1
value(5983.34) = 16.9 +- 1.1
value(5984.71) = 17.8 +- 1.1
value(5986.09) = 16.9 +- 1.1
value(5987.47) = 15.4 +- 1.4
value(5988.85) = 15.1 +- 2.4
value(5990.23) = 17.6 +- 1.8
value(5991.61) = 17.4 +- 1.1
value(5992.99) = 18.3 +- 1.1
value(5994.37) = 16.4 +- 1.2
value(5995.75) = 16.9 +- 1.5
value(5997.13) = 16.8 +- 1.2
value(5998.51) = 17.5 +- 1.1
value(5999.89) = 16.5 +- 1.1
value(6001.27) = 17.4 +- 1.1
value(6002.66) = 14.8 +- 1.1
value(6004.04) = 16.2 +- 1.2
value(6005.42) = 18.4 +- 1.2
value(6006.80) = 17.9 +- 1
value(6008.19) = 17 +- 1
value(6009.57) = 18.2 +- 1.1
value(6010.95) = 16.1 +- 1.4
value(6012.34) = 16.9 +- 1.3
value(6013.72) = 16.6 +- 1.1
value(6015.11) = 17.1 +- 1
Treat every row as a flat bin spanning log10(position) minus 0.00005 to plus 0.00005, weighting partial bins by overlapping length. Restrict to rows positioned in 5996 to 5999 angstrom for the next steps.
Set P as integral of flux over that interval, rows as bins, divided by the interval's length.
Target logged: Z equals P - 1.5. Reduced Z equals 15.6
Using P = 17.1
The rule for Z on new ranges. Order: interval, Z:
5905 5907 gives 13.8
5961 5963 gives 15.1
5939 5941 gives 14.1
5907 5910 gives 14.2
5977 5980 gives 15.8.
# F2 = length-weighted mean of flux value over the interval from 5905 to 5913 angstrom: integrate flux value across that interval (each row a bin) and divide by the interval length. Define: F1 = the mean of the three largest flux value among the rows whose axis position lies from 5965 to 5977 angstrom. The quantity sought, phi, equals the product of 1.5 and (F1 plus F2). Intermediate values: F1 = 17.6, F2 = 15.5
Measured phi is 49.7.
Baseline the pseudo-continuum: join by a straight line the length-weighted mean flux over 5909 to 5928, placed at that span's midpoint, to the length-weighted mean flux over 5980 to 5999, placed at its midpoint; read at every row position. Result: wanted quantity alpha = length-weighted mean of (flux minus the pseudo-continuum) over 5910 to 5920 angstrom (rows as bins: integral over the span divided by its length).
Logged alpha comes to -0.61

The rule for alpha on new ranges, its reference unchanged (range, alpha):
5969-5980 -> -0.24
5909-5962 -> 0.07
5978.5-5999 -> -0.04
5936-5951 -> 0.34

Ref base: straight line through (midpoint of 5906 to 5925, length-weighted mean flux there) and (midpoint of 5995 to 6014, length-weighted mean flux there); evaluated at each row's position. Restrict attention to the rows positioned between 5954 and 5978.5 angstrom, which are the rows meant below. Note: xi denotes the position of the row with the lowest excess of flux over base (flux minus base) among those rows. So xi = 5975.08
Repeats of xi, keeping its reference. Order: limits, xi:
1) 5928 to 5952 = 5939.41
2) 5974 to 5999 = 5975.08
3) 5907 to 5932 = 5912.12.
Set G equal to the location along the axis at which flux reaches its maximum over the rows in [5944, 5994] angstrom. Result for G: 5958.59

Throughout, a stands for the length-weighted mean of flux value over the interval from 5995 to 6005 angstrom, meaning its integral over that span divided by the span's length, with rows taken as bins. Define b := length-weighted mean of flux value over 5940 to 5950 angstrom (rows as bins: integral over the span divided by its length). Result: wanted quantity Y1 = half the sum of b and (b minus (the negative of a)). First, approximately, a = 16.6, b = 17.4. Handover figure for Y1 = 25.7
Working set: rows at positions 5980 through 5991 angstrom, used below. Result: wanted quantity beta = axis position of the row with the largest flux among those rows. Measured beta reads 5984.71 angstrom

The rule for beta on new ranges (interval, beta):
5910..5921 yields 5917.57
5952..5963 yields 5958.59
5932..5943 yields 5942.15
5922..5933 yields 5923.02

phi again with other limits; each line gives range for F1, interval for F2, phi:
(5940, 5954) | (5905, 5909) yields 51.1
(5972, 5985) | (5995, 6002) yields 52.1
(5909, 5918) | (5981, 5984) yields 50.2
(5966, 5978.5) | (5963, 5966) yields 53.5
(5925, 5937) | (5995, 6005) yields 51.5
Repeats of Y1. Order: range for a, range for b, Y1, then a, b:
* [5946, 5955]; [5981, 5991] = 24.9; 16.7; 16.6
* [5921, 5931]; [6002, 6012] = 25.5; 17.2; 17.0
